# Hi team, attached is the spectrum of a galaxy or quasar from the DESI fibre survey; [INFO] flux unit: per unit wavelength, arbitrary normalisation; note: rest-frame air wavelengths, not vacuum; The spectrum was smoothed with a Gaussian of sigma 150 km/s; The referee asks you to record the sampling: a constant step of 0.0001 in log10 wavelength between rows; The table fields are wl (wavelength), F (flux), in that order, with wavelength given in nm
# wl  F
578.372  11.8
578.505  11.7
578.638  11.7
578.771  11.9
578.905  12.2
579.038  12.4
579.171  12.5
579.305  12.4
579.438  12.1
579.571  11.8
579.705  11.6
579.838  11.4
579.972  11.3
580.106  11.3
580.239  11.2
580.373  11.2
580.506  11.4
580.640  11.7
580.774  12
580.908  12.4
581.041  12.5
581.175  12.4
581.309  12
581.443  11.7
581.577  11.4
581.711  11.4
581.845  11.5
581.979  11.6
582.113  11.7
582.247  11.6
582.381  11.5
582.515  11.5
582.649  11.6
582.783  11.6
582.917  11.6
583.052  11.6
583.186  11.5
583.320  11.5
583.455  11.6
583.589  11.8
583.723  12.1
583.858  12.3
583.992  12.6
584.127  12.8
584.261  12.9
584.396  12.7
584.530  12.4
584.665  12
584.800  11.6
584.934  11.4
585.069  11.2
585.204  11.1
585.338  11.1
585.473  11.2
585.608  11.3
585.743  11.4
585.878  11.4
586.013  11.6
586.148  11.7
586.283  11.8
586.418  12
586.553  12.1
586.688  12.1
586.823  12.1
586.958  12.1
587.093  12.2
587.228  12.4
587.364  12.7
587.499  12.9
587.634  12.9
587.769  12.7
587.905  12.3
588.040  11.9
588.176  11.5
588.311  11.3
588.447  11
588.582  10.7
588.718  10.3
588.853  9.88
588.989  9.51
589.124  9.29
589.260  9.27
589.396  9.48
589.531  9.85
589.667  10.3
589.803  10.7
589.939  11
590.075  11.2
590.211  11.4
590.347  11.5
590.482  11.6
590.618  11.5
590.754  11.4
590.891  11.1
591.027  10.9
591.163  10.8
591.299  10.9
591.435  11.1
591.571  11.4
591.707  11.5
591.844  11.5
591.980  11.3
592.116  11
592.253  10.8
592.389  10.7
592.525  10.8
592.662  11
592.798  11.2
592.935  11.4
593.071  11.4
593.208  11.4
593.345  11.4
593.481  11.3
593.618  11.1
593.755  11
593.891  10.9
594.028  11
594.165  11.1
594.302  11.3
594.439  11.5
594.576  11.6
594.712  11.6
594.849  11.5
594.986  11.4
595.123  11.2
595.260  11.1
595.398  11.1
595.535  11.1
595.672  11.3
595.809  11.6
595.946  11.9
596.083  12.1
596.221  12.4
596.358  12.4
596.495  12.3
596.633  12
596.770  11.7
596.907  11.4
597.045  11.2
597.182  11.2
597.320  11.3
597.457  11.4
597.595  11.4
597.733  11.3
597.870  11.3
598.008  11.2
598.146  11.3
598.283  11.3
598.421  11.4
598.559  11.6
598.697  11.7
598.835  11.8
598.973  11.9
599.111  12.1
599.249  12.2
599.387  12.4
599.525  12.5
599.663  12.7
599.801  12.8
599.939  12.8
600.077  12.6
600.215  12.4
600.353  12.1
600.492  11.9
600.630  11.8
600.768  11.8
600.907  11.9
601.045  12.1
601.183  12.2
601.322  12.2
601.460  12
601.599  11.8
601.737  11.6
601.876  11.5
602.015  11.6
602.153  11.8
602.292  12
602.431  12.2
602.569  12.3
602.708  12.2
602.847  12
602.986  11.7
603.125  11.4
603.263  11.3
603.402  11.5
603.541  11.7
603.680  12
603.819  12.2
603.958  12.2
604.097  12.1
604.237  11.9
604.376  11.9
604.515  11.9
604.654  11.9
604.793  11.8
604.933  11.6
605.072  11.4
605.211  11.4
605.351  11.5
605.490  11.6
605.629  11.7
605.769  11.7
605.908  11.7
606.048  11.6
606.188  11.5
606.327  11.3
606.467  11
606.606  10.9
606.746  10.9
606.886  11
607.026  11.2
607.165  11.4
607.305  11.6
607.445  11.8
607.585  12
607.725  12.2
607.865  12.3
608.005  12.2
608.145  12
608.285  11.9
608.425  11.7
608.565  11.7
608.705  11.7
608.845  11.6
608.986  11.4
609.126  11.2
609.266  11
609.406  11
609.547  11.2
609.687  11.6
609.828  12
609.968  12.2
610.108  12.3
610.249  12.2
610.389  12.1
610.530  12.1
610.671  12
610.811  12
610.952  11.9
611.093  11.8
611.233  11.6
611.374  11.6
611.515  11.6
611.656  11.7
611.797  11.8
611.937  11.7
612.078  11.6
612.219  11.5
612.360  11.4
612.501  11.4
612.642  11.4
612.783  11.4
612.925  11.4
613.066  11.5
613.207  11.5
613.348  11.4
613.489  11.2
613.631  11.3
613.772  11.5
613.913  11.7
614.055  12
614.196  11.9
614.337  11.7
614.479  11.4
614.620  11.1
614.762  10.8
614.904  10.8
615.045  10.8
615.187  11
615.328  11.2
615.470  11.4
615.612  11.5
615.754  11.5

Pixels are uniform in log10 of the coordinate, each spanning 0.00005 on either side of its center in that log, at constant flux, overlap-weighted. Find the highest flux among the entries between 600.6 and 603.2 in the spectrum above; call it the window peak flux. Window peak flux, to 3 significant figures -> 12.3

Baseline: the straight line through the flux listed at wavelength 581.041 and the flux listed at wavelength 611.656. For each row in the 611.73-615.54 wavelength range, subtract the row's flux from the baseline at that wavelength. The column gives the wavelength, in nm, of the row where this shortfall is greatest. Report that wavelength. 614.762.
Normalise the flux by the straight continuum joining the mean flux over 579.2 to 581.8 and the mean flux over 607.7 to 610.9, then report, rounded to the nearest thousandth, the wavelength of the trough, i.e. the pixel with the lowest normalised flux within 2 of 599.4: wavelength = 598.008 nm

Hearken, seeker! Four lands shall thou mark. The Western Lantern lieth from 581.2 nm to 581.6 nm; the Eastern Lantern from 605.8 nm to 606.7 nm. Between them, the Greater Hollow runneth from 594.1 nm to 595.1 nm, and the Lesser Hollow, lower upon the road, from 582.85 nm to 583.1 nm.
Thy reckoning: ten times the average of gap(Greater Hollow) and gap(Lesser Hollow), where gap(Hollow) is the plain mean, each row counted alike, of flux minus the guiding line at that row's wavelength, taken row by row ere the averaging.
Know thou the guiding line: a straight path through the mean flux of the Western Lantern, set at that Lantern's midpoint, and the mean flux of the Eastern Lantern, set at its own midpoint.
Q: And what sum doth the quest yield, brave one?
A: -1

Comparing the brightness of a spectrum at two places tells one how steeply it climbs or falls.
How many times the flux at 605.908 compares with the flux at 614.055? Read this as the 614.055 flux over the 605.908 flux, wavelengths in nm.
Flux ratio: 1.03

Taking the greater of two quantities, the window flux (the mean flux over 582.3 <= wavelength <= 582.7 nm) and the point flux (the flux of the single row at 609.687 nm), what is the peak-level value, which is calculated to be 11.6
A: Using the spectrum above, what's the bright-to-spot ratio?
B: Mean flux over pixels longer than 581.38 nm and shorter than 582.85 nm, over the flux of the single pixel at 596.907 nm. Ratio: 1.01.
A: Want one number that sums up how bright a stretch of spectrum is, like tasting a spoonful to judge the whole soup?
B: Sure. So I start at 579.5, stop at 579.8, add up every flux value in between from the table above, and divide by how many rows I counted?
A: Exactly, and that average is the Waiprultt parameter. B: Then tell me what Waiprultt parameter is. 11.7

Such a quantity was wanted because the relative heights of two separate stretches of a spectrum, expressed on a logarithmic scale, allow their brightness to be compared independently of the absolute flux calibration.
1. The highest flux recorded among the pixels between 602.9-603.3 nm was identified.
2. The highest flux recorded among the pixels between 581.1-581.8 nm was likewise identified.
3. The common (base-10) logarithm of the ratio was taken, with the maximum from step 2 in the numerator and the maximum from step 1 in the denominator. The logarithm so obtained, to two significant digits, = 0.025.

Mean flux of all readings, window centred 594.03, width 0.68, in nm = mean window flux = 11.1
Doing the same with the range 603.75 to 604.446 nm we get 12.1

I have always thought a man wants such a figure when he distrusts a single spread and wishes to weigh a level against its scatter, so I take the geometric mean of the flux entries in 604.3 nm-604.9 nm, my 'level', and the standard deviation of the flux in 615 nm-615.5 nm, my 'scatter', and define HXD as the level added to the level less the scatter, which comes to 23.5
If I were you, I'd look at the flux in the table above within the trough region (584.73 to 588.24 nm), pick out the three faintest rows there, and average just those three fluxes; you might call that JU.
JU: 11.1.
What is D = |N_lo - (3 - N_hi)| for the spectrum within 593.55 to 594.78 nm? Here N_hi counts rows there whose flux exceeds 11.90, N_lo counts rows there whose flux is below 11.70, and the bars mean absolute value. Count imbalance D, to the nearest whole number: 6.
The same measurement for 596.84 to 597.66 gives 3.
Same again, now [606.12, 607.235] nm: 5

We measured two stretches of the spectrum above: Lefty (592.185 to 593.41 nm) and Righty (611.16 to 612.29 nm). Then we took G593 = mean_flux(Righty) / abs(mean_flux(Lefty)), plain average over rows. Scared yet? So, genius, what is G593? 1.05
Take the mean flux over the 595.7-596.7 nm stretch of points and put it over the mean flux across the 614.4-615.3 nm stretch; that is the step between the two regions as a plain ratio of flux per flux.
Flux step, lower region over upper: 1.10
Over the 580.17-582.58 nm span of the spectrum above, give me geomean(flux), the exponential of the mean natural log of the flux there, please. 11.7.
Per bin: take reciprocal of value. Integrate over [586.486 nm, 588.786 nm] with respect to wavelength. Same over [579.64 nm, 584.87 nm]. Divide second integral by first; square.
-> 5.3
